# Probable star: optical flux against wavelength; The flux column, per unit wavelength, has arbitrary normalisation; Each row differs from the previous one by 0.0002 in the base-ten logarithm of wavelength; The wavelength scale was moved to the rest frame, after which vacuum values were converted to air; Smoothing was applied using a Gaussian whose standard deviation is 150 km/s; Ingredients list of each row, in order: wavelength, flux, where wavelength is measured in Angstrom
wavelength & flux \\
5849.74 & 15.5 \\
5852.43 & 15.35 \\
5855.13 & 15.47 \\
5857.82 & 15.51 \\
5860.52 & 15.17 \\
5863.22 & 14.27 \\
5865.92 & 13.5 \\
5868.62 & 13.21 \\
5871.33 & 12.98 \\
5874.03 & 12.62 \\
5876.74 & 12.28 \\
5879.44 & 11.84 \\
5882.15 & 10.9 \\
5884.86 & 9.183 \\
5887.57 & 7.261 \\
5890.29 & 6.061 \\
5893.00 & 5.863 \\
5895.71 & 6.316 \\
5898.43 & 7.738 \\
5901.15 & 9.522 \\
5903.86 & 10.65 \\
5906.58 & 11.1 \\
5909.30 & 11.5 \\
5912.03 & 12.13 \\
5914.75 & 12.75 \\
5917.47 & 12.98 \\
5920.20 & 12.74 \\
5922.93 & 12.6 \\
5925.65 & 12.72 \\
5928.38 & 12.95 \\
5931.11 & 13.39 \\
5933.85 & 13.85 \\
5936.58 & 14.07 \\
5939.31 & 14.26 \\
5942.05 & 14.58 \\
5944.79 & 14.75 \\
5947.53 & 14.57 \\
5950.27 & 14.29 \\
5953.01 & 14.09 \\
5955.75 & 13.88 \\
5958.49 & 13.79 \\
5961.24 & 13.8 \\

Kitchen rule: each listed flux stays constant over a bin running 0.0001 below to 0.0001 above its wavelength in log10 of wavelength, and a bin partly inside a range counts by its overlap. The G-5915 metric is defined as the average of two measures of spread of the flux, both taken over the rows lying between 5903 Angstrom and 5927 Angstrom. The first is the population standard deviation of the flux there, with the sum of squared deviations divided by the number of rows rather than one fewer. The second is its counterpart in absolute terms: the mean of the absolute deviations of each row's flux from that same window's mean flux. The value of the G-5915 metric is 0.75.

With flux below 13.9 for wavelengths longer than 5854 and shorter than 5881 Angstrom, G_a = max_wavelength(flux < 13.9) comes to 5879.44 Angstrom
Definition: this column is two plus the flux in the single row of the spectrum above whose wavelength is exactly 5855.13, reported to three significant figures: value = 17.5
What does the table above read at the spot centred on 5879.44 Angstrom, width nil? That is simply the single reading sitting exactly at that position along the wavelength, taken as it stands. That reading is 11.84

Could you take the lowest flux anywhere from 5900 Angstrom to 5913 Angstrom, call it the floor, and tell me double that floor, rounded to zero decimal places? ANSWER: 19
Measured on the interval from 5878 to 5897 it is 12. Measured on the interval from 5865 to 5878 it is 25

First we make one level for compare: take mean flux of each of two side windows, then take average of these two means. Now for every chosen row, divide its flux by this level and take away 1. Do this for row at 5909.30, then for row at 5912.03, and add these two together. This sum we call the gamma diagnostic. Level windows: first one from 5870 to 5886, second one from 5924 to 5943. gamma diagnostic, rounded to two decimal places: -0.13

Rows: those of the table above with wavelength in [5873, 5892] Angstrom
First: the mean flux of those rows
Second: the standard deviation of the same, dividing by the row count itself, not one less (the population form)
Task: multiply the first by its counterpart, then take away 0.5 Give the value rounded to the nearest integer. 23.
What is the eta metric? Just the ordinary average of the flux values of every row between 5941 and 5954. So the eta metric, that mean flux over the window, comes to 14.5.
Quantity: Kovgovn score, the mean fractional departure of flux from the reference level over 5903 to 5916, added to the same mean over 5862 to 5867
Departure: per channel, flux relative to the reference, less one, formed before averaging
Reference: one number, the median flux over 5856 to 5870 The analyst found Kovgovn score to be -0.21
